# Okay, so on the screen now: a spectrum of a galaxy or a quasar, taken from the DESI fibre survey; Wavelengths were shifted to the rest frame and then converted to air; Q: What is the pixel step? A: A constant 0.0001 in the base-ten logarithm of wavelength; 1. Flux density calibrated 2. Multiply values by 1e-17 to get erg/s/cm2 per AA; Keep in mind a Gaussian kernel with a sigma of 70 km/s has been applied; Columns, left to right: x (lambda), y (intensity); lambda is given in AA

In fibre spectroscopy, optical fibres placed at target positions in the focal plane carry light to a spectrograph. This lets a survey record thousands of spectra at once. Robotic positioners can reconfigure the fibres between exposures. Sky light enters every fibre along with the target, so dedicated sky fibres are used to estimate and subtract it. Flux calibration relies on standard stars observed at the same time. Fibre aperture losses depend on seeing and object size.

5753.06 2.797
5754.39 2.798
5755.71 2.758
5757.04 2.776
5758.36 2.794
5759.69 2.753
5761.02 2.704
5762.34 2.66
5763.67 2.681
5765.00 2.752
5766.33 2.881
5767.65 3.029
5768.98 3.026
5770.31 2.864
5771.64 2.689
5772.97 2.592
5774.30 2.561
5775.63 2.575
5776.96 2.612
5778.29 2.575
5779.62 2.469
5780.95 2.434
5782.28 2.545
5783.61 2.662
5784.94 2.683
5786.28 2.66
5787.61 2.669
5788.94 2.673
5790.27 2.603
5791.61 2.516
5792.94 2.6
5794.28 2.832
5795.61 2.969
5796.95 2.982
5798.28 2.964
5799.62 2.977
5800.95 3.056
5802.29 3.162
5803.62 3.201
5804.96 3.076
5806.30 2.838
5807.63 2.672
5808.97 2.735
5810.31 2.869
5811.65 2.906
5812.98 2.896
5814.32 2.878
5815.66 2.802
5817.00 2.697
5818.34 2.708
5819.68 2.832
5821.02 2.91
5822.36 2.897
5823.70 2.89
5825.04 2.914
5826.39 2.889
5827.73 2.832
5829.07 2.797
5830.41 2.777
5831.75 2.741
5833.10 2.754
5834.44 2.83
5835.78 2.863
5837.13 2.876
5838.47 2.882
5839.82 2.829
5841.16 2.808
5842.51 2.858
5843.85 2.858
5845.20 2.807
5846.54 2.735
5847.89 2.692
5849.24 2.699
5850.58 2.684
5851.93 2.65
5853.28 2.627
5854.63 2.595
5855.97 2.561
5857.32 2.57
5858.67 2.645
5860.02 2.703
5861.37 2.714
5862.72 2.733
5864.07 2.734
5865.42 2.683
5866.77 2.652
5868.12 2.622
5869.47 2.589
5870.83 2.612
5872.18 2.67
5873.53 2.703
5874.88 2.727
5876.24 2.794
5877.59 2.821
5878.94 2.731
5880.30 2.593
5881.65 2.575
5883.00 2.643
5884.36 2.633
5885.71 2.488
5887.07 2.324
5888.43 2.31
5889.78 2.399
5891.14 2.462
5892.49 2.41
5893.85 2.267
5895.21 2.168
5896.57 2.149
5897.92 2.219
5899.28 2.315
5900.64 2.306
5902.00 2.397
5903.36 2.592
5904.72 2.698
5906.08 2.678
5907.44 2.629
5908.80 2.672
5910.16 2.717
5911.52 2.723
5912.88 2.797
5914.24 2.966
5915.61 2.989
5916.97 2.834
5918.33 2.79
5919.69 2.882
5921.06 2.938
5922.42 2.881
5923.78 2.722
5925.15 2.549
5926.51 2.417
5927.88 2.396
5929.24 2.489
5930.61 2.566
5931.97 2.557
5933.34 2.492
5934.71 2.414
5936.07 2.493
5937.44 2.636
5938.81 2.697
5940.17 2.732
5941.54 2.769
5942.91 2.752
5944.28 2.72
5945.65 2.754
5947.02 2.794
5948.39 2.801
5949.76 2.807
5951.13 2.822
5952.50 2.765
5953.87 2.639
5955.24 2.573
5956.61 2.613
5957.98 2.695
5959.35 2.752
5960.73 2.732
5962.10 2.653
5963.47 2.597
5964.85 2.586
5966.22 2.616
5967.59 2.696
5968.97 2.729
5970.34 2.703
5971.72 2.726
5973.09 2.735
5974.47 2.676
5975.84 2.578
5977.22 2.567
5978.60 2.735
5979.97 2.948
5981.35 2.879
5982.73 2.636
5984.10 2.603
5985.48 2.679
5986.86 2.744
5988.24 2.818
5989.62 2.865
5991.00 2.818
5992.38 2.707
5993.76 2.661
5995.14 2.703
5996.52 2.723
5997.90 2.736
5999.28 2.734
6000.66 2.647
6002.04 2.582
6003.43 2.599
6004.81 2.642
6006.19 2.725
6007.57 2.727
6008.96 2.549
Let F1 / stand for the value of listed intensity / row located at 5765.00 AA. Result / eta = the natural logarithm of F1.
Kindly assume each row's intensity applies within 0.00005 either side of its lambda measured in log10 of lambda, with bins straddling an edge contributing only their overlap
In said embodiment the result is 1.01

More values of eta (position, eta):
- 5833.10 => 1.01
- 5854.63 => 0.95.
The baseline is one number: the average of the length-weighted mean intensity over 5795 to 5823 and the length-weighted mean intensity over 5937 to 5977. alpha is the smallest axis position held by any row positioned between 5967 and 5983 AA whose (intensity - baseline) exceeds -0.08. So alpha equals 5968.97 AA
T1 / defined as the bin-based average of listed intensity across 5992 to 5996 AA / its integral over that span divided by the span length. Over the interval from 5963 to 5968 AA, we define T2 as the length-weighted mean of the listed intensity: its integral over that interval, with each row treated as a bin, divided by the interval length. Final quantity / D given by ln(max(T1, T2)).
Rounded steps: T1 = 2.69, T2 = 2.62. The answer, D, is 0.99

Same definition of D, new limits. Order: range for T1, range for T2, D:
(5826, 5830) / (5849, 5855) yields 1.04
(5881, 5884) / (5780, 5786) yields 0.96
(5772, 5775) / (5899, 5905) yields 0.95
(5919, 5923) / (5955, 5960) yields 1.06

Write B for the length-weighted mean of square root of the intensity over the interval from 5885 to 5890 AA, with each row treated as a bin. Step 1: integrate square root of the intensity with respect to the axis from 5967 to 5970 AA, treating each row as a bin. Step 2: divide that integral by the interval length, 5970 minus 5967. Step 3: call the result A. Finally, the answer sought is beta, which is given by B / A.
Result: 0.94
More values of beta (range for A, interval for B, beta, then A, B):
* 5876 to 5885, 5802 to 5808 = 1.06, 1.637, 1.73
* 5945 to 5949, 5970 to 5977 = 0.98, 1.668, 1.63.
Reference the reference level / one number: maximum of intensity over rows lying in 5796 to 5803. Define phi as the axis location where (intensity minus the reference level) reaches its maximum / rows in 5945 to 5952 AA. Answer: 5951.13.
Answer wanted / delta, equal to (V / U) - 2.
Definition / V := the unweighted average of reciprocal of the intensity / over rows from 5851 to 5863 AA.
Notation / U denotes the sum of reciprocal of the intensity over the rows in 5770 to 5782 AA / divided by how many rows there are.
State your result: -1.02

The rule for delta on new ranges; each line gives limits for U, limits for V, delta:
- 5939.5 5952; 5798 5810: -1.06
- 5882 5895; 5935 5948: -1.10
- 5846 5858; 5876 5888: -0.99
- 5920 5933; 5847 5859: -1.01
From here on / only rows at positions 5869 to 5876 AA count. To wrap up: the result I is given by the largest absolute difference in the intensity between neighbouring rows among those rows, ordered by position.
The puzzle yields 0.058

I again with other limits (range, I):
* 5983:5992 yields 0.076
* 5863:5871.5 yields 0.051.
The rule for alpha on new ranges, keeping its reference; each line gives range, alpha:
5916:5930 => 5916.97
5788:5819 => 5794.28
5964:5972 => 5968.97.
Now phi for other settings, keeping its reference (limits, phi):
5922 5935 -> 5922.42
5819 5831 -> 5825.04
